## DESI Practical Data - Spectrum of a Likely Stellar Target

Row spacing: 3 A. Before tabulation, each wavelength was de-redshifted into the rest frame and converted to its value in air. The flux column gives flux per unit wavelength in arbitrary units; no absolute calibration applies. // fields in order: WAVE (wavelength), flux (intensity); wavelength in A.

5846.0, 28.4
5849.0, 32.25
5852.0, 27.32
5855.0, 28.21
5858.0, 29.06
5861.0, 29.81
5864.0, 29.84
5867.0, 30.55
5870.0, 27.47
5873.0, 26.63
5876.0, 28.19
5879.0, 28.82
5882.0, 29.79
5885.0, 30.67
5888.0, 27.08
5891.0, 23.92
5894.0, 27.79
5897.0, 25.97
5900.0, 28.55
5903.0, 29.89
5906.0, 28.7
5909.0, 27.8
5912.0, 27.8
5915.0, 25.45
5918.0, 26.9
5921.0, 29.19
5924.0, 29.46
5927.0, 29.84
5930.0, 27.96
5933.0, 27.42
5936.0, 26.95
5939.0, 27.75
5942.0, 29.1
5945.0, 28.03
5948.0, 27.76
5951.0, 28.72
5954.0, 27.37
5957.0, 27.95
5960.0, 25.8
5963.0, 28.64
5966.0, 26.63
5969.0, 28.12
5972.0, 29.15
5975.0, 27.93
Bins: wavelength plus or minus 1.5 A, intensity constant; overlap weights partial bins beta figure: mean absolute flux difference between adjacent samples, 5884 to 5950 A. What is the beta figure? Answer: 1.5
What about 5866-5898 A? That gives 2.0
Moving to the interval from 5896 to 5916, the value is 1.4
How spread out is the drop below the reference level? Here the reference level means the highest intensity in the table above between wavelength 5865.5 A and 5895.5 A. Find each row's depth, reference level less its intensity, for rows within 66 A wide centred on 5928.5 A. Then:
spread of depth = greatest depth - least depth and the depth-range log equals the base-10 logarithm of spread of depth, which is 0.65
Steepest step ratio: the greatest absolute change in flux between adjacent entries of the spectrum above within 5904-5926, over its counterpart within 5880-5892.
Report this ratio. 0.65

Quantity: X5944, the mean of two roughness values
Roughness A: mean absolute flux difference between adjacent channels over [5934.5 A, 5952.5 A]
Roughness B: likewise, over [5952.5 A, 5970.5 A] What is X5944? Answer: 1.35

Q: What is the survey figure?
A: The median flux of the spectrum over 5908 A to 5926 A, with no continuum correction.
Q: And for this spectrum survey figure 27.8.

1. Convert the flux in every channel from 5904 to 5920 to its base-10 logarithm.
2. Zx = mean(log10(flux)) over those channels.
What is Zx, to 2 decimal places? 1.44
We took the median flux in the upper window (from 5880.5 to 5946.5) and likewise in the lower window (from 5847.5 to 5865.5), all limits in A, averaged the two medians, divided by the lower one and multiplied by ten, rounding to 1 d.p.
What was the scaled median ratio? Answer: 9.7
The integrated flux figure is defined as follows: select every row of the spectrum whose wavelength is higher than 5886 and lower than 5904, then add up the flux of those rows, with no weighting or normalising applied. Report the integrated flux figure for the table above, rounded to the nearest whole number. 163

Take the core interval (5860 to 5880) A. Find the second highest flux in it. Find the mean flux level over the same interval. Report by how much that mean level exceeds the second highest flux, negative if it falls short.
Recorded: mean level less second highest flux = -1.1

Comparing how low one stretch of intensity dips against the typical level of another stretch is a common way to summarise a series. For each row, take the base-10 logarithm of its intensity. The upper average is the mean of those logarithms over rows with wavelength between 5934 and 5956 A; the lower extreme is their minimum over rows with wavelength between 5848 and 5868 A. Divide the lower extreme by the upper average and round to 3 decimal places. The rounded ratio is 0.993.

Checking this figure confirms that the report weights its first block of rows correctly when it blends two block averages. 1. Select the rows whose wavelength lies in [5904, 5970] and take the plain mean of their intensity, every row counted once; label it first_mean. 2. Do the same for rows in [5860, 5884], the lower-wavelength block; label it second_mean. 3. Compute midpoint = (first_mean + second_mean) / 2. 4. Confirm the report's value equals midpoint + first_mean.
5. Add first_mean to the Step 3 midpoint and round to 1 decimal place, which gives 56.3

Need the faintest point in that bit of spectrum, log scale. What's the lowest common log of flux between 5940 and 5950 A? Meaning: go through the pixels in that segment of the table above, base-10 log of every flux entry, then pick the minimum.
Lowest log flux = 1.44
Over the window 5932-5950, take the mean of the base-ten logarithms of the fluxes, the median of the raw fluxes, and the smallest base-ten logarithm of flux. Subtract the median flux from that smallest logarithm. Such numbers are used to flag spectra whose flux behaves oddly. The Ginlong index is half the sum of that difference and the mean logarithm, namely -12.4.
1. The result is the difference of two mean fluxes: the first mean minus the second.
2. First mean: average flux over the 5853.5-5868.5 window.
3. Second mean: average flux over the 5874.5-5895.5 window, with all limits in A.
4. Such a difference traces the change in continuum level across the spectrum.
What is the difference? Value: 1.5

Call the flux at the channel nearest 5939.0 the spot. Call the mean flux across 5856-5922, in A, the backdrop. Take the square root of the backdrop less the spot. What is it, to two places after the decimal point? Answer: 0.65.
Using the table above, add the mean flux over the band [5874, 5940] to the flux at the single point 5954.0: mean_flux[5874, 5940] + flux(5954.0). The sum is 55.4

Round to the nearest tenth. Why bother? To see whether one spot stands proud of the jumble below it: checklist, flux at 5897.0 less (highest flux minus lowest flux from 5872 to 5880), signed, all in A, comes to 23.8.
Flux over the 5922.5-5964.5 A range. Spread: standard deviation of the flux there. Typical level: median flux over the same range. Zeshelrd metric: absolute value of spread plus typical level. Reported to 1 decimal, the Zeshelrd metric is 29.0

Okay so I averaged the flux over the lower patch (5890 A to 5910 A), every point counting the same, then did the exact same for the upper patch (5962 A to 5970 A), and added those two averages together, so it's 55.3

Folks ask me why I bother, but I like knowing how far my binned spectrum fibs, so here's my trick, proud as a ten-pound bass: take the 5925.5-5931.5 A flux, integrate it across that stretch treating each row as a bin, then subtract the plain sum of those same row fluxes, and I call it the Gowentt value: 116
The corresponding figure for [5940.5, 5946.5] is 114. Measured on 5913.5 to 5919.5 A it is 105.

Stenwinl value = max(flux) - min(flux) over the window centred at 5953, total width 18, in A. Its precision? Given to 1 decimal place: 2.9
